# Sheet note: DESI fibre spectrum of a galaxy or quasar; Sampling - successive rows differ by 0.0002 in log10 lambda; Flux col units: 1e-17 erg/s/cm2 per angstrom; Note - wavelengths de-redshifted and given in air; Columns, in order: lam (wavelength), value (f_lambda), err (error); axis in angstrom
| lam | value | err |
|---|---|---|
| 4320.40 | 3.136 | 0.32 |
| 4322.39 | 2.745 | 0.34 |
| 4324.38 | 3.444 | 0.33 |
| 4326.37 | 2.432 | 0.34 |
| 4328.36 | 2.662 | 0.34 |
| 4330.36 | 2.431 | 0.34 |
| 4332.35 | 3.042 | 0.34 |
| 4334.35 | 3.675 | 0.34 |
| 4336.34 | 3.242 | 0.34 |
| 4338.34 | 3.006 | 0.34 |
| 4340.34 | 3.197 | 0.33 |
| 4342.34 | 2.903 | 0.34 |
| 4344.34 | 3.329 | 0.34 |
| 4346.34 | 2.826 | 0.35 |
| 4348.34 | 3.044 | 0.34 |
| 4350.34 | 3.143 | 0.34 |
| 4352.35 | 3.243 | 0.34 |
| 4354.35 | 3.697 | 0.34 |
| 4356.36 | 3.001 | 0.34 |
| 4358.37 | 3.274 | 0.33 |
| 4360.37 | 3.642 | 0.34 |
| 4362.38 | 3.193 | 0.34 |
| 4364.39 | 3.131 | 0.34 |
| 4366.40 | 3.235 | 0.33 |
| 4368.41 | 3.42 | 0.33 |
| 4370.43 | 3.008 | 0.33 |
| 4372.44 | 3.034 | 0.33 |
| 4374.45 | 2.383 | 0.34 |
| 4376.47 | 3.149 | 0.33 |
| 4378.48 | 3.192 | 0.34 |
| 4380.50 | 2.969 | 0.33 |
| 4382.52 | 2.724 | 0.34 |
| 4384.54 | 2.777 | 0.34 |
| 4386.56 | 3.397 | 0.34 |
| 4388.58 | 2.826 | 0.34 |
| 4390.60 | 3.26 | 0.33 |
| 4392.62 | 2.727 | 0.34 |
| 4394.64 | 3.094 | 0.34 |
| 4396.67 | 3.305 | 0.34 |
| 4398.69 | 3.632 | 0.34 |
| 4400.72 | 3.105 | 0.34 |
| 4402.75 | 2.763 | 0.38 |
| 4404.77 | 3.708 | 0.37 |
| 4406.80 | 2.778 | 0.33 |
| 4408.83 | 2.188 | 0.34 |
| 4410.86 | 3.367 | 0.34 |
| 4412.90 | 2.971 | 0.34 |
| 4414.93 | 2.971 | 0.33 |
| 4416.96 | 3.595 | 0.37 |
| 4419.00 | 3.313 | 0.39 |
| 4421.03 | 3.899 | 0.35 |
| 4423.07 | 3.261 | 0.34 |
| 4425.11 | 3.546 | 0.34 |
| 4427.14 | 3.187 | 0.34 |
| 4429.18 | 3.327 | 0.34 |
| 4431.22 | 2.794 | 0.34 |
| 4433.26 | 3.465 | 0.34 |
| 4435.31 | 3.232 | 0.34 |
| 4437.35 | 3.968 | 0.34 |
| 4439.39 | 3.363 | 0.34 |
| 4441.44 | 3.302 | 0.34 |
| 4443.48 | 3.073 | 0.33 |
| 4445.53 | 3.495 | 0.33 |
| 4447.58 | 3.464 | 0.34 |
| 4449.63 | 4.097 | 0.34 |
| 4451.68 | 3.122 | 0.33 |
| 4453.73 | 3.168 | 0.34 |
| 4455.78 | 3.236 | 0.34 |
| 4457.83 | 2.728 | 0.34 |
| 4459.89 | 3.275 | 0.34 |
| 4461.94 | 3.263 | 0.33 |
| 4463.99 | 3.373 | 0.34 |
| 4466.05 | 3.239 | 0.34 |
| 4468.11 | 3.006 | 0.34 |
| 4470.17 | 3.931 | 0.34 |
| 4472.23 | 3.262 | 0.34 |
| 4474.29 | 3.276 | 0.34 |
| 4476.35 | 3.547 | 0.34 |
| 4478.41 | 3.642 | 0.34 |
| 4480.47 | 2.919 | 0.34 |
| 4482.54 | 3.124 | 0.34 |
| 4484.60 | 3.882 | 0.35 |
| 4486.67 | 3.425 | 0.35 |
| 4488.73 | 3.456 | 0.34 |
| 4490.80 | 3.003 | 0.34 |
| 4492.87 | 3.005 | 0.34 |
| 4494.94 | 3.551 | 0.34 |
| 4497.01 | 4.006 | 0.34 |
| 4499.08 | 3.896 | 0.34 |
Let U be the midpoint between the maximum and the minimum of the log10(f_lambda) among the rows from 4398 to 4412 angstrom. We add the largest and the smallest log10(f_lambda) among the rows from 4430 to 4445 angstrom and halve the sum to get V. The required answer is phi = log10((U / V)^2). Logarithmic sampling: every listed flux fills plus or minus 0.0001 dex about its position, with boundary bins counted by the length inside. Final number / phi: -0.12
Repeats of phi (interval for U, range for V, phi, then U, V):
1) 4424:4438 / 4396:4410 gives 0.12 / 0.522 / 0.45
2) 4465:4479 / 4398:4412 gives 0.14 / 0.536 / 0.45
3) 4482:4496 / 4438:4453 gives -0.03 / 0.533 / 0.55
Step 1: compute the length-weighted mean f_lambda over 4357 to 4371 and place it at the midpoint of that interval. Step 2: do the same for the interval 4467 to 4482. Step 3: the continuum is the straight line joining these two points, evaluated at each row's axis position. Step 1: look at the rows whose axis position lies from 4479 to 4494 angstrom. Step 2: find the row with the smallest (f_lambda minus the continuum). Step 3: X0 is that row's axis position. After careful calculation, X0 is 4480.47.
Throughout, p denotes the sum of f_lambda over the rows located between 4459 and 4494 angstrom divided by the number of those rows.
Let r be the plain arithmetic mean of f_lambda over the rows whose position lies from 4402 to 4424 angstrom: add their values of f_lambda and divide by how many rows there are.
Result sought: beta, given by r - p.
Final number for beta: -0.2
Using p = 3.33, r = 3.16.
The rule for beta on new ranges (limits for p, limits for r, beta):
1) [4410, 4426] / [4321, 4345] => -0.4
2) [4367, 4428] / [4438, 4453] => 0.3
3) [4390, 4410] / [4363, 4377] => 0.0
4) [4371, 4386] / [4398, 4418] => 0.2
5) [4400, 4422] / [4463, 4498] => 0.2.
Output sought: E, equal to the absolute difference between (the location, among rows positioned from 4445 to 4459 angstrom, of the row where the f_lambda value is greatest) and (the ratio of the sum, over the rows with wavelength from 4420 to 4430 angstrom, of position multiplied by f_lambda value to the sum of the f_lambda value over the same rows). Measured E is 24.7 angstrom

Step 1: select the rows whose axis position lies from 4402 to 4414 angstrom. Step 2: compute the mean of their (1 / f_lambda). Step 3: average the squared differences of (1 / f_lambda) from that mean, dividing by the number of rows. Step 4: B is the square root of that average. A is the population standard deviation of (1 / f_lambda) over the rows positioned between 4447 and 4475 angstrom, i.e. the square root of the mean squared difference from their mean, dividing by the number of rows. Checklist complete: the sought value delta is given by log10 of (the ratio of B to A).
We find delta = 0.3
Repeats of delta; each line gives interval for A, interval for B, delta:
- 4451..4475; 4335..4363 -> 0.0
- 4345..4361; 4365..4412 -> 0.2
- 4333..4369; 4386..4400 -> 0.1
